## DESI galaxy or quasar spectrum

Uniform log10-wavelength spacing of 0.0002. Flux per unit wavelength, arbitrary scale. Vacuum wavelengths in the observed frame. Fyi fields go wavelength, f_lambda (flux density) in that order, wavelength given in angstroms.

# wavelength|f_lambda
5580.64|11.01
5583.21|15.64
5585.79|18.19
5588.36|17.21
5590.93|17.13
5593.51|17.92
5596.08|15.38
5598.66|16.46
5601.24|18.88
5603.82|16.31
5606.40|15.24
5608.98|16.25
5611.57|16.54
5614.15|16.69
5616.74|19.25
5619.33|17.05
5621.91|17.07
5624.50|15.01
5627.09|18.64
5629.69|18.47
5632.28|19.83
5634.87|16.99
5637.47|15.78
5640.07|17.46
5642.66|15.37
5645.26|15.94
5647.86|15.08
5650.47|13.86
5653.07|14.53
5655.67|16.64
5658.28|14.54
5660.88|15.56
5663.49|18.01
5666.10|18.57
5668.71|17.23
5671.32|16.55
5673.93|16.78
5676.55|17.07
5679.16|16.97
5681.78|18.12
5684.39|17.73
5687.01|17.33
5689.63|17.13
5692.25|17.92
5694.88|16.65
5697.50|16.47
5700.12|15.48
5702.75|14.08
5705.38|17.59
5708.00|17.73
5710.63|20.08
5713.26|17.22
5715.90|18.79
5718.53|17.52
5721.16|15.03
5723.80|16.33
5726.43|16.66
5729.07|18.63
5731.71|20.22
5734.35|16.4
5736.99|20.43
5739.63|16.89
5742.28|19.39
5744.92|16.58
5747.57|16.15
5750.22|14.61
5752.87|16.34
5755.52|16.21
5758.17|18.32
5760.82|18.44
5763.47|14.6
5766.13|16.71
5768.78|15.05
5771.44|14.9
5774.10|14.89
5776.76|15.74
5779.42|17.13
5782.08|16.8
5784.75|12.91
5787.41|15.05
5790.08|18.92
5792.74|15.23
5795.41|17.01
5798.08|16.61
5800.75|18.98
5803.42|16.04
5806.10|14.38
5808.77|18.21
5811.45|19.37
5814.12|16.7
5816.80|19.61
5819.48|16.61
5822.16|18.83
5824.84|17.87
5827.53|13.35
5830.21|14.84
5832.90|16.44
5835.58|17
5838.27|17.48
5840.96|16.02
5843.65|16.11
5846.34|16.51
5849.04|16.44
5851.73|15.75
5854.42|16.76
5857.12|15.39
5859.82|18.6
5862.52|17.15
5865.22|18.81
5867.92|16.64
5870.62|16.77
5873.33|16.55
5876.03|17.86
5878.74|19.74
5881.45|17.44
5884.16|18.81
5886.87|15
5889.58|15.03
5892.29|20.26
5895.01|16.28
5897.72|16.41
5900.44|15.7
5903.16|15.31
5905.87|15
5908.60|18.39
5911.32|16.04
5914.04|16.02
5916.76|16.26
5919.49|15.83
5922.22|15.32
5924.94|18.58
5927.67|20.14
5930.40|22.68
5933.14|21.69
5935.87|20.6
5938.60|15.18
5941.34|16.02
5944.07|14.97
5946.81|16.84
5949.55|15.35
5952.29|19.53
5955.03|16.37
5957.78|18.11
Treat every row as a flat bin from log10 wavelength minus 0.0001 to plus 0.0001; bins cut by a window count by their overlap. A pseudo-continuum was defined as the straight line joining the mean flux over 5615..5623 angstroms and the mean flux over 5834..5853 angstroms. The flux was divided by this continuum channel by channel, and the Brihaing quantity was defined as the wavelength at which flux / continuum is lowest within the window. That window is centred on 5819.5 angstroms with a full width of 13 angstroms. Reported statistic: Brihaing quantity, 5819.48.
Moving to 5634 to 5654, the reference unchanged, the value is 5650.47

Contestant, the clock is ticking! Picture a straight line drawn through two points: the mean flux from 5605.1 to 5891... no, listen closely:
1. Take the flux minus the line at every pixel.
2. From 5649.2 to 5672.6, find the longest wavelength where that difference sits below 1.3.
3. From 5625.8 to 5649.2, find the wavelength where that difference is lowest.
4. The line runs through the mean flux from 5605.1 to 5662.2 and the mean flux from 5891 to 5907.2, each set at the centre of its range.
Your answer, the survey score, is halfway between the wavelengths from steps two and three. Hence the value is 5659.6 angstroms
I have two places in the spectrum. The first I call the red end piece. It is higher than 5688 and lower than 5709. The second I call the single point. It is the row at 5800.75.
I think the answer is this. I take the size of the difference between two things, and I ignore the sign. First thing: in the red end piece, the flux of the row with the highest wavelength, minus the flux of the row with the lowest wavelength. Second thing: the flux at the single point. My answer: 18.4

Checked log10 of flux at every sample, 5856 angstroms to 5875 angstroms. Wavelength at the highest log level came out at 5865.22 angstroms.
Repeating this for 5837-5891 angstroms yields 5878.74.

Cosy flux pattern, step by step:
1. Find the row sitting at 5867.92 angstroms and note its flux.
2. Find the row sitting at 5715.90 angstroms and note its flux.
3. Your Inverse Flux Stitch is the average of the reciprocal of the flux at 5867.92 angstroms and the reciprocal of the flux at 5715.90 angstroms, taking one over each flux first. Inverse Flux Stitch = 0.0567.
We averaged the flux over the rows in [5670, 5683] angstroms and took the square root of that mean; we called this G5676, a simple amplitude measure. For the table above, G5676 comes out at 4.13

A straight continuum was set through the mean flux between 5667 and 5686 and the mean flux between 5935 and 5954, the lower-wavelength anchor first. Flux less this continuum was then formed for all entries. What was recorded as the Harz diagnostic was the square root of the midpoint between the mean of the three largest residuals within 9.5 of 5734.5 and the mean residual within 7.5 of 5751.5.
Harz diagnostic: 1.0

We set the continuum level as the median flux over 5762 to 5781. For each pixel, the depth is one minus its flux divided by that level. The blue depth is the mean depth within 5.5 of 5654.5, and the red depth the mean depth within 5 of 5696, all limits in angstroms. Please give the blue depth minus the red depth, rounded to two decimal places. 0.12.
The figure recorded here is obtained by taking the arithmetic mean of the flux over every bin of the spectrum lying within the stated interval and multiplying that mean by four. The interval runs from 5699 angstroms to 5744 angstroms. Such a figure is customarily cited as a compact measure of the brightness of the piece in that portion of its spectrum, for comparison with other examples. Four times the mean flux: 70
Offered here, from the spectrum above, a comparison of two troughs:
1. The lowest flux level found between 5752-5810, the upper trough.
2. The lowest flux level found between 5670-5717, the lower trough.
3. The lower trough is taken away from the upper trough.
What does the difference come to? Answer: -1.2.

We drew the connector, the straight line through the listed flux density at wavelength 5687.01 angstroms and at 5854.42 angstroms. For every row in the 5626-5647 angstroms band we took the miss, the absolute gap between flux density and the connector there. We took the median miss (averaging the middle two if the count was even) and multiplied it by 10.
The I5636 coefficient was 13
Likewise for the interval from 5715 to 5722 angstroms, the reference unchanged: 16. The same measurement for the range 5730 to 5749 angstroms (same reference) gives 10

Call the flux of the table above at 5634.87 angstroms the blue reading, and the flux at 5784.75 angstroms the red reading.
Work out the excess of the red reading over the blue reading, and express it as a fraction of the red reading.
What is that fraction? -0.32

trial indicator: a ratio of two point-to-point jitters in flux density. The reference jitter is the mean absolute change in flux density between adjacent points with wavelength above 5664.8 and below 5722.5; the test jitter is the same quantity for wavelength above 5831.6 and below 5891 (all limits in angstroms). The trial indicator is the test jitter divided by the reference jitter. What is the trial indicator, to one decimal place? 1.1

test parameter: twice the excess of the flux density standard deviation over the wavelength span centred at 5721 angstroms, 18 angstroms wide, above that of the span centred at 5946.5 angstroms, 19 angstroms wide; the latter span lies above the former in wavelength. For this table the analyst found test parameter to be -0.5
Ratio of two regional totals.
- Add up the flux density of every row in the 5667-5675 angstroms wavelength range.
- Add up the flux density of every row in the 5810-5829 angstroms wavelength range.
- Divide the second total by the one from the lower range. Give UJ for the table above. 2.4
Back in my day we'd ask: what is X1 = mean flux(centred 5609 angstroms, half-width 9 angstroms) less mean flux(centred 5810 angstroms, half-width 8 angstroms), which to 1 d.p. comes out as -0.4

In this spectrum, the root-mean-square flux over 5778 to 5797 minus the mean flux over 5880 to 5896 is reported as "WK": -0.9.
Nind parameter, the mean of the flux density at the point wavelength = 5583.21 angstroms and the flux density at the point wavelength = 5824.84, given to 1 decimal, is 16.8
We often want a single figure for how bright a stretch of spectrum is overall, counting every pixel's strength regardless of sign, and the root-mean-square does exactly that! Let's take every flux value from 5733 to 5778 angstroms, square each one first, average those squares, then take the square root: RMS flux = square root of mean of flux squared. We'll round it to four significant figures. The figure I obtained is 16.65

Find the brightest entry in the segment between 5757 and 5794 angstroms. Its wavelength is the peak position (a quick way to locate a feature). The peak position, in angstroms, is 5790.08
